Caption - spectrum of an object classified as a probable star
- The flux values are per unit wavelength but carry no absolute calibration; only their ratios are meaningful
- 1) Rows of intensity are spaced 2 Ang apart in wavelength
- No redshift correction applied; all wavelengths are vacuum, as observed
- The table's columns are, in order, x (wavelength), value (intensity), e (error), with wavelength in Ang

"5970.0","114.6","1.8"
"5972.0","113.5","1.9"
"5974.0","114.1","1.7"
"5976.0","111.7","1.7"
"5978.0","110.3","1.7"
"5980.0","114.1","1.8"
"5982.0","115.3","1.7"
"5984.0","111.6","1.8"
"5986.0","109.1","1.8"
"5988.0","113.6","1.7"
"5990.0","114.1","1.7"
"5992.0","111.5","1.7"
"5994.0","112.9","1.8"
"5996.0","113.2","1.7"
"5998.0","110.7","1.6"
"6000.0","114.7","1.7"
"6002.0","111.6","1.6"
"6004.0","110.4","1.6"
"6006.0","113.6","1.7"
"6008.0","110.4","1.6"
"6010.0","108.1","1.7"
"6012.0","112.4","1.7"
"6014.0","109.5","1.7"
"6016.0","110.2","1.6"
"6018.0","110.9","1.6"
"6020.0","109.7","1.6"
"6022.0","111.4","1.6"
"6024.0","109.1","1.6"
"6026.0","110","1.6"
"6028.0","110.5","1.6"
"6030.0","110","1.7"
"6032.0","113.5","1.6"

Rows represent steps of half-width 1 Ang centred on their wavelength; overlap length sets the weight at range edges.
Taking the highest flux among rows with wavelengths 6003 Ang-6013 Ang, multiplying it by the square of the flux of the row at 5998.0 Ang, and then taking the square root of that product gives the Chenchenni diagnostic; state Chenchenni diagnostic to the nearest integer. 1180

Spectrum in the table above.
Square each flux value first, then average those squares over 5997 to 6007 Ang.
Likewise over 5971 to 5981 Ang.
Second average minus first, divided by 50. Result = 2.4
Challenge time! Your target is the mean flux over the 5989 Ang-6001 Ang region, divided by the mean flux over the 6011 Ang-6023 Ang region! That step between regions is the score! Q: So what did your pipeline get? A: 1.02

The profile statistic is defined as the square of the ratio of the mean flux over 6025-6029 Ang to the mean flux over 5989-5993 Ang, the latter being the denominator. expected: 0.955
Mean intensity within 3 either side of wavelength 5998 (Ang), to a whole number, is 113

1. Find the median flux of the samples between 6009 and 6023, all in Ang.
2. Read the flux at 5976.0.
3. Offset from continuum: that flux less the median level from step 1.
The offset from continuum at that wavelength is 1.5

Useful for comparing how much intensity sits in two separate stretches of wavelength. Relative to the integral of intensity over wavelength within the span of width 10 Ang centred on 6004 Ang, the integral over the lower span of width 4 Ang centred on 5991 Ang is 0.40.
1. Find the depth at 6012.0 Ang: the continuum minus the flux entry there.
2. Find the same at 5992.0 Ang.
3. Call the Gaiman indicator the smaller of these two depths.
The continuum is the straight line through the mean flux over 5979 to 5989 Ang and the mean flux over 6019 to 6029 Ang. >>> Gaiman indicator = -1.5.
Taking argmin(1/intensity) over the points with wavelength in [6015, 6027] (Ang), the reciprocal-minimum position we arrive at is 6022.0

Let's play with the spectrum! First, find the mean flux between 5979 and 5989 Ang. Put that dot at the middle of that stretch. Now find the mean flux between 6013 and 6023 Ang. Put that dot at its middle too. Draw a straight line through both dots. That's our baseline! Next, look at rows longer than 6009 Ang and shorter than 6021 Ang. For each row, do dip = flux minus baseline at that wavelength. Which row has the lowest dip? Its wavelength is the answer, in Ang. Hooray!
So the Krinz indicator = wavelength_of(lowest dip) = 6010.0 Ang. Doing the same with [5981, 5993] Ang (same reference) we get 5986.0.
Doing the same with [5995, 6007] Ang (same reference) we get 5998.0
